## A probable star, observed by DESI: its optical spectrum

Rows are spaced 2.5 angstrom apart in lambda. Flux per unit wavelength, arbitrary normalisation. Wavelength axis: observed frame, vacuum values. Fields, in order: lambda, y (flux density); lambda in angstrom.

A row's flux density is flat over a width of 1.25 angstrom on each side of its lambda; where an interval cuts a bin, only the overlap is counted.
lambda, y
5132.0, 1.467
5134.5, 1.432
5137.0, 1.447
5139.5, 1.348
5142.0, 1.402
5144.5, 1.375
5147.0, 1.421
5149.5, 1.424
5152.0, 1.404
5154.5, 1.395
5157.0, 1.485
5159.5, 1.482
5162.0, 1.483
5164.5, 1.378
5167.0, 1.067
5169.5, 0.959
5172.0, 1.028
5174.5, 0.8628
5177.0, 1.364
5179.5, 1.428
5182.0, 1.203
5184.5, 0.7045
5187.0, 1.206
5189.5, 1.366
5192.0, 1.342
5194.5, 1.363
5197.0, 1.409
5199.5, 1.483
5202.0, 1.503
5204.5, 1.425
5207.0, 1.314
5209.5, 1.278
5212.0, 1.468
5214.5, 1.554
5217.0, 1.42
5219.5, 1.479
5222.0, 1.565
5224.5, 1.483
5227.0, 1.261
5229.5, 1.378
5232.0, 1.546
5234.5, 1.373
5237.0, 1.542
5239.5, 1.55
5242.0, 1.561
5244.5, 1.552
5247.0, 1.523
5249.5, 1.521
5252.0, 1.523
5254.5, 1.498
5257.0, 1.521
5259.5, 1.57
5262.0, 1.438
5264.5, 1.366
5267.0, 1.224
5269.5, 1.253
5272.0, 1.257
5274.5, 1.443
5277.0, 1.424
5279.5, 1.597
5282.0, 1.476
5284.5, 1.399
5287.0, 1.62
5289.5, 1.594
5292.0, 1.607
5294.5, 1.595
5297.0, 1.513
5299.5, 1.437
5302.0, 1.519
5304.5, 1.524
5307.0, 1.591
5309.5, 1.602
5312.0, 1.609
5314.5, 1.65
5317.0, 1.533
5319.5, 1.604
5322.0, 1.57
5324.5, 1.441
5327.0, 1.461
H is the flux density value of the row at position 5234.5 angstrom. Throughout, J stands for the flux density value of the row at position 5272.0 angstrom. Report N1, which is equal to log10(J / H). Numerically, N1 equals -0.038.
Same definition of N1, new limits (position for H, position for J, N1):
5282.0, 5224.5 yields 0.002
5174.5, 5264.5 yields 0.200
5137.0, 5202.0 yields 0.016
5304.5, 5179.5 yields -0.028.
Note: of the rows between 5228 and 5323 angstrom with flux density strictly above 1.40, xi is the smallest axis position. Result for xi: 5232.0 angstrom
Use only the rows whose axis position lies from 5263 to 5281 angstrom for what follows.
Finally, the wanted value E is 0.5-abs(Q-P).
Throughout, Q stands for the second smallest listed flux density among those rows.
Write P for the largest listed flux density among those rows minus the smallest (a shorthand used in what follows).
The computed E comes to -0.38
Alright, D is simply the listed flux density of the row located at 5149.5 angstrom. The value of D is 1.424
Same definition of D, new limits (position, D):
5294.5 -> 1.595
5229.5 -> 1.378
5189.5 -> 1.366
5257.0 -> 1.521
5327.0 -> 1.461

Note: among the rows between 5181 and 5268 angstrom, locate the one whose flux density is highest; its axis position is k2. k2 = 5259.5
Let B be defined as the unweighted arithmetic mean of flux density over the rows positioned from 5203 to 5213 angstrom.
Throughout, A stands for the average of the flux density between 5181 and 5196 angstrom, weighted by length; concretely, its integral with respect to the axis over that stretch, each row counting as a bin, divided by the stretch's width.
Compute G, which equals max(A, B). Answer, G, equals 1.371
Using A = 1.20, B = 1.37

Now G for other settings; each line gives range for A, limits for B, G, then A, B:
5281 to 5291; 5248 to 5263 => 1.526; 1.53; 1.51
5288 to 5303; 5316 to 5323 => 1.569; 1.55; 1.57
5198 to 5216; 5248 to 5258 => 1.516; 1.43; 1.52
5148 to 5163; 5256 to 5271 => 1.444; 1.44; 1.40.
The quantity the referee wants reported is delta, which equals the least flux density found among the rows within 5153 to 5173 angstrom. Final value 0.959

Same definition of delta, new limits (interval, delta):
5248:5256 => 1.498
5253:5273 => 1.224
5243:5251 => 1.521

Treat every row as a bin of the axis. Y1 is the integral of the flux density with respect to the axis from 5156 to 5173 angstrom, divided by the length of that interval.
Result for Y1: 1.27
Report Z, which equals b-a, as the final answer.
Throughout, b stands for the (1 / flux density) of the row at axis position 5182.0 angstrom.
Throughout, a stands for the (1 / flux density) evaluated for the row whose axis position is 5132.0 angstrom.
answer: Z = 0.15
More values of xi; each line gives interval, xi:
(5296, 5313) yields 5297.0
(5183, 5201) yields 5197.0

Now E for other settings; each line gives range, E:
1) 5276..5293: -0.70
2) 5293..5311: -0.85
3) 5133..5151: -0.78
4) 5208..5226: -0.63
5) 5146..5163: -0.81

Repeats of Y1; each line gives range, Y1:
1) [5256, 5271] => 1.39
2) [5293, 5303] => 1.52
